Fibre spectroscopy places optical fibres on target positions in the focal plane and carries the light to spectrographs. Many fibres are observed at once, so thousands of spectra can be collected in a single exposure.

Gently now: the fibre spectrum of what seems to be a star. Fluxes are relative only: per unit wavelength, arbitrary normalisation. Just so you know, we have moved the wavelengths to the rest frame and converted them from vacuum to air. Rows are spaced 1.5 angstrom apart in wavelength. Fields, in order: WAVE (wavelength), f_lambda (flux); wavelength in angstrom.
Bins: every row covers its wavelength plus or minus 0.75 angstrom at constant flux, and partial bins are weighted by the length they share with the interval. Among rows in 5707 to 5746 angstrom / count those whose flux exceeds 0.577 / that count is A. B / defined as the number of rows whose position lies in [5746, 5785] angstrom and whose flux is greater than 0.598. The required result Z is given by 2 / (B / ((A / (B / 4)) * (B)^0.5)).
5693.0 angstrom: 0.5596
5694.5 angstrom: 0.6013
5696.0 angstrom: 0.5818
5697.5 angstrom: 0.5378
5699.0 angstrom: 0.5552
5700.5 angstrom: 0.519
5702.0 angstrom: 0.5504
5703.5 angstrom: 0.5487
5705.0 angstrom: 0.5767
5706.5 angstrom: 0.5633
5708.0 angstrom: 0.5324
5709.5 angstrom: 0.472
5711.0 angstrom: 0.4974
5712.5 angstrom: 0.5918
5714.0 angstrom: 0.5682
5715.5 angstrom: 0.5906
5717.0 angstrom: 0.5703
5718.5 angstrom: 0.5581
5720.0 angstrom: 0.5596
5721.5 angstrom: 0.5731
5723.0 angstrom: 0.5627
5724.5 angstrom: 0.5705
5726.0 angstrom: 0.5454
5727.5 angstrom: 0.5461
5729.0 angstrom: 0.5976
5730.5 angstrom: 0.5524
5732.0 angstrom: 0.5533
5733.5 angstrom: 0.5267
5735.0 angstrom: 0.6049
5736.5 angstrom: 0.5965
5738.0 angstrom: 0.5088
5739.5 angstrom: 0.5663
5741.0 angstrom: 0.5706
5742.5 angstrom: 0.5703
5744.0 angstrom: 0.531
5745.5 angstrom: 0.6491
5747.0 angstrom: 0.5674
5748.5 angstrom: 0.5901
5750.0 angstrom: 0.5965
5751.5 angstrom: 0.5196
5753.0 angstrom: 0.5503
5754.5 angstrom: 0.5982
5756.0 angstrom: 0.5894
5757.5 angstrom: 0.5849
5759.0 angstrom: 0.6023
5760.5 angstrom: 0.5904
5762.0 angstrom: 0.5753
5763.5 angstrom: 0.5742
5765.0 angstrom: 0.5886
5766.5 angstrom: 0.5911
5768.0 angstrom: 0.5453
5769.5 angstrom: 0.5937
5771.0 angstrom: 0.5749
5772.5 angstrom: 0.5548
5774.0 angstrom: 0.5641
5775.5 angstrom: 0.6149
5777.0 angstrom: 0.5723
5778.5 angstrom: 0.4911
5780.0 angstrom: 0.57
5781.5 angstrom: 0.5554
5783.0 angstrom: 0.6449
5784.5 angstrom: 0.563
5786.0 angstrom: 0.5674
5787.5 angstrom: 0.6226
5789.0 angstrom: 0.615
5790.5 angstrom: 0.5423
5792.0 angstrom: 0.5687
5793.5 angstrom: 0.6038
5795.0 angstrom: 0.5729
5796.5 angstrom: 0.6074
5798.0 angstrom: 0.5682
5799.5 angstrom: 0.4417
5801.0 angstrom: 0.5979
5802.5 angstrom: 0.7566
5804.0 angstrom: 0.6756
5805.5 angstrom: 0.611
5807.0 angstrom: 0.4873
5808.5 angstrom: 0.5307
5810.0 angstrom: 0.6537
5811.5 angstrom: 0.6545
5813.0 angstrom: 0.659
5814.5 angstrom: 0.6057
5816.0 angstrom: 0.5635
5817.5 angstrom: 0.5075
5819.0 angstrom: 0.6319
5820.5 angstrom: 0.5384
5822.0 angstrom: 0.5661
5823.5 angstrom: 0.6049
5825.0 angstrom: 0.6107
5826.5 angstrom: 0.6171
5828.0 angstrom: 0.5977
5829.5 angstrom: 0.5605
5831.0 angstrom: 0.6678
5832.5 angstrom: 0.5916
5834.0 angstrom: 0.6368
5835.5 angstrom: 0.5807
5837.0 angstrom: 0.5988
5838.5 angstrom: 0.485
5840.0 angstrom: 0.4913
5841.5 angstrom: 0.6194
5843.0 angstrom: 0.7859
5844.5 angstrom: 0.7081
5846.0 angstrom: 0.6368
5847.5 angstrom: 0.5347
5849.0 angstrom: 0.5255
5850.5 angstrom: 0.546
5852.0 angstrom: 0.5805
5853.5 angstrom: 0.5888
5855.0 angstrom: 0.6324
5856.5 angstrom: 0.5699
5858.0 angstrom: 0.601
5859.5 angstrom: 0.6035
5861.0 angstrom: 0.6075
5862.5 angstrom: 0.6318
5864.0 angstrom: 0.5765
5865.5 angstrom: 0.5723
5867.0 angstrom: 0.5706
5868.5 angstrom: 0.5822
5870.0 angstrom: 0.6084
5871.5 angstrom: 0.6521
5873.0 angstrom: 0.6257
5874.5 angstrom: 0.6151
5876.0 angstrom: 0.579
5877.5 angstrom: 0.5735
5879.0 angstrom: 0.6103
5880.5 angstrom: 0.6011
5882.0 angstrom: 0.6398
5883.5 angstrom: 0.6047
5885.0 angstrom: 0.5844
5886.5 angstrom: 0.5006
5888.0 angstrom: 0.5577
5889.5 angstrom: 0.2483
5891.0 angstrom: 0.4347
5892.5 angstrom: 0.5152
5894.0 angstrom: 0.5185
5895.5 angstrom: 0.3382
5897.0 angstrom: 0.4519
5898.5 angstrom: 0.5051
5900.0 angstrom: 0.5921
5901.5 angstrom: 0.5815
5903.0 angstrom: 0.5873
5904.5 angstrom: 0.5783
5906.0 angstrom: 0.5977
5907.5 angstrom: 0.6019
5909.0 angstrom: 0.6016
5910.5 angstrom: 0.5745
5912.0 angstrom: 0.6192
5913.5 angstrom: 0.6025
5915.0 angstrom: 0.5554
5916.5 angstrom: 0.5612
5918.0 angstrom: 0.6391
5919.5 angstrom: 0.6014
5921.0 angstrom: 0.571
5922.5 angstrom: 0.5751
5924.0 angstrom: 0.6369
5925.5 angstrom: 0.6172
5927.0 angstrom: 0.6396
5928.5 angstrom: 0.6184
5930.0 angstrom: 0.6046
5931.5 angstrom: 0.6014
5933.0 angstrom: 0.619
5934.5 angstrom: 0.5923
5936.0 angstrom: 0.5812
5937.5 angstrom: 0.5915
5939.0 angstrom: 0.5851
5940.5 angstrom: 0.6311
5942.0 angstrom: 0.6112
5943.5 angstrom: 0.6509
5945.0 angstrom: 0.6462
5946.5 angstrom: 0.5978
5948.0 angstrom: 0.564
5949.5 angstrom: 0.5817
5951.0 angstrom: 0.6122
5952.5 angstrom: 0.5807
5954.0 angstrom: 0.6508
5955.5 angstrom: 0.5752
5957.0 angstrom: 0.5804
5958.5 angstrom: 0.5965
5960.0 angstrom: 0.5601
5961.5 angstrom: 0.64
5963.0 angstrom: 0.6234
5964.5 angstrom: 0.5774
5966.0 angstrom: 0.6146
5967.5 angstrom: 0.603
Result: 6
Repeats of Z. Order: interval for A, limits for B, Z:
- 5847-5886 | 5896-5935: 3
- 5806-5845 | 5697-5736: 136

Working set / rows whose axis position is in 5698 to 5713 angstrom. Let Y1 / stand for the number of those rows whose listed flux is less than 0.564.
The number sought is 8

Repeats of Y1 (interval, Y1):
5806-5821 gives 5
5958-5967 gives 1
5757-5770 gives 1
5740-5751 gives 1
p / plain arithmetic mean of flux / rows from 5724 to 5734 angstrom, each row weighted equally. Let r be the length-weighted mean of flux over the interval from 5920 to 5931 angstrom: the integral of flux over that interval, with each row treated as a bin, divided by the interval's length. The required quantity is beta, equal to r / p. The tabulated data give 1.09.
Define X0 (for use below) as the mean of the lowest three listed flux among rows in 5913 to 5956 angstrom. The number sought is 0.560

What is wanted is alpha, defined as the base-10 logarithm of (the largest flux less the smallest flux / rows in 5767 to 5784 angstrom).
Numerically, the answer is -0.81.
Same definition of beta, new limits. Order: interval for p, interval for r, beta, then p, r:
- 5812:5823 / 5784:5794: 1.00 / 0.582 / 0.58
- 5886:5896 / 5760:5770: 1.30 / 0.445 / 0.58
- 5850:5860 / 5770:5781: 0.96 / 0.589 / 0.56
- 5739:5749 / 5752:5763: 1.01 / 0.578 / 0.58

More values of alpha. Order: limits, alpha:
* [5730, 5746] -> -0.85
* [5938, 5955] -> -1.06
